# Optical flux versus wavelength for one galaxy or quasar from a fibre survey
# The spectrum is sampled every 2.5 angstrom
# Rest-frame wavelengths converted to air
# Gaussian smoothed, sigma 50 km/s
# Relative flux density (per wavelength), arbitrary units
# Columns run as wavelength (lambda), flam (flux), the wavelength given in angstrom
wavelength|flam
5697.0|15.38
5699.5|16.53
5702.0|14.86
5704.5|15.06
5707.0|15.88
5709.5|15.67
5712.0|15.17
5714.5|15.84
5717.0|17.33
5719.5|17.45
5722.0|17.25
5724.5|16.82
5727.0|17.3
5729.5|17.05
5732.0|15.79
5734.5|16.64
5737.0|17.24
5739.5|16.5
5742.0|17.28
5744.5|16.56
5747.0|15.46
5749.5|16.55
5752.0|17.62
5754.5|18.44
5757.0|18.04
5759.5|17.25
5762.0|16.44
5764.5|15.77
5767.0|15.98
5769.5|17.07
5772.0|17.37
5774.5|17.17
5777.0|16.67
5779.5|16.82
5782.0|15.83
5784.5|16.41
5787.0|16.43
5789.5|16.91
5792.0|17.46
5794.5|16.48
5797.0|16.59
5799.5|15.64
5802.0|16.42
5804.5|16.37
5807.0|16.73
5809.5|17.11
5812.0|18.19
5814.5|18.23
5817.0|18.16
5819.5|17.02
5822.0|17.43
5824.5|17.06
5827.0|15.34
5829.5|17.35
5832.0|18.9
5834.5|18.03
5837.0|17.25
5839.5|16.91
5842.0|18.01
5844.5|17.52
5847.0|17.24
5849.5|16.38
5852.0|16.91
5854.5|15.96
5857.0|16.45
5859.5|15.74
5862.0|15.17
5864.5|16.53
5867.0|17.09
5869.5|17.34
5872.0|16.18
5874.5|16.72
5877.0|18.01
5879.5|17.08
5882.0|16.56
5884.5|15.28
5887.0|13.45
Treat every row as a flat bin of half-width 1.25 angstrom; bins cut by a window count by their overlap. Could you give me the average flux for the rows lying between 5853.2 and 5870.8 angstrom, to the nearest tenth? 16.3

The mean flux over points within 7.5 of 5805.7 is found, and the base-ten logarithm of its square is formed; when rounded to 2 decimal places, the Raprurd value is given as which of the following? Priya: 2.45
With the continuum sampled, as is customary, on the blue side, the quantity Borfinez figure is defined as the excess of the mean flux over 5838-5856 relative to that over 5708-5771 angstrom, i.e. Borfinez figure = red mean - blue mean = 0.25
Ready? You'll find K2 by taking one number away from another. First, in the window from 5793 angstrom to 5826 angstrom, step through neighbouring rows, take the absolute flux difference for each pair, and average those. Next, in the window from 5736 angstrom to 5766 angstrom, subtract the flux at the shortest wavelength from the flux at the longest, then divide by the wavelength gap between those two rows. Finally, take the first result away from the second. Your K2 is -0.53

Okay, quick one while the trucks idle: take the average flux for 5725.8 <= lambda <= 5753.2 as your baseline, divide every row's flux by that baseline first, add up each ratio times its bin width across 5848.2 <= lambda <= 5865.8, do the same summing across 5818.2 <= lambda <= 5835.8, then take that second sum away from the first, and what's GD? -1.2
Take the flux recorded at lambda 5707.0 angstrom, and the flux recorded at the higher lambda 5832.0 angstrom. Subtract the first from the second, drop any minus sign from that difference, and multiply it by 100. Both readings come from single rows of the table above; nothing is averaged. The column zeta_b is 302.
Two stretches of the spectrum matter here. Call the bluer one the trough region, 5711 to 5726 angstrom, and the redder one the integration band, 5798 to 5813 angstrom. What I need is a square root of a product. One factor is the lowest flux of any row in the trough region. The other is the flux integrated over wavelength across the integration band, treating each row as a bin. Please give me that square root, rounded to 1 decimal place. 61.7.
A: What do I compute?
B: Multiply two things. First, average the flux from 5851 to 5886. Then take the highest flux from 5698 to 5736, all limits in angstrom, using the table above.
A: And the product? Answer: 288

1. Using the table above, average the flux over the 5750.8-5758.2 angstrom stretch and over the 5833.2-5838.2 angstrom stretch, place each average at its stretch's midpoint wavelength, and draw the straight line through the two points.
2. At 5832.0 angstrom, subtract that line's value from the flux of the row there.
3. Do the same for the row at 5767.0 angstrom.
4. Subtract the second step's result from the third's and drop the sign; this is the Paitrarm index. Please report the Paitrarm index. 3.2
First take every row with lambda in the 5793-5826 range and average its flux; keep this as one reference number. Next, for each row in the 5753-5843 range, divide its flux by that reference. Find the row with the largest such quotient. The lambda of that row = 5832.0 angstrom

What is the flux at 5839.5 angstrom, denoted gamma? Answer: 16.91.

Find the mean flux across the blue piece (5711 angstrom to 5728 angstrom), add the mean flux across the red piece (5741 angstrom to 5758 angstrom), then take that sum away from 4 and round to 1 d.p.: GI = -29.9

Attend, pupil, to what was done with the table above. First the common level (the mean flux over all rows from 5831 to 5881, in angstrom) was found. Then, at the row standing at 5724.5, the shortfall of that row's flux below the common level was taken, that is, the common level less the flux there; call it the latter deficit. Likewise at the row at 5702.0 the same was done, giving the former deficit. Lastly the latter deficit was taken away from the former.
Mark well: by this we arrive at 2.0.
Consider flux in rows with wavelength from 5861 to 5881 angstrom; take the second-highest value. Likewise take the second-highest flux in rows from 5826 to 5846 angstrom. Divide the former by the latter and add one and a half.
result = 2.46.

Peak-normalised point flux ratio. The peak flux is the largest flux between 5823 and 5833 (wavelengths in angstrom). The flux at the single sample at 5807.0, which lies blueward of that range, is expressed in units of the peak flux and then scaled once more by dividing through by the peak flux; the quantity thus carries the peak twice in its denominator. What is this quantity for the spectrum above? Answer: 0.047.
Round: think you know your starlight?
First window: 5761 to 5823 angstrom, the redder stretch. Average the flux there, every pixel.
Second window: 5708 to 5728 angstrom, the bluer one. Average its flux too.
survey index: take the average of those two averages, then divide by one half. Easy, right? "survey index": 33.4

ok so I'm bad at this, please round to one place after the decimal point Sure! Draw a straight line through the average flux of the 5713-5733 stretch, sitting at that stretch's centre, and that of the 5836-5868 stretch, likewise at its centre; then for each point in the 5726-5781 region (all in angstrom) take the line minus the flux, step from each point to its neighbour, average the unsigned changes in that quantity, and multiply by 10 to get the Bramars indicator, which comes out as 6.9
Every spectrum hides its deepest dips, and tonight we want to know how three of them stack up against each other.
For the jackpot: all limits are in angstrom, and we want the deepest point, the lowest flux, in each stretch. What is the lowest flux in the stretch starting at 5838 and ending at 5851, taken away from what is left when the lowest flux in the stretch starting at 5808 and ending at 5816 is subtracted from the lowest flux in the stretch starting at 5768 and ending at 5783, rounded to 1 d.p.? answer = -17.7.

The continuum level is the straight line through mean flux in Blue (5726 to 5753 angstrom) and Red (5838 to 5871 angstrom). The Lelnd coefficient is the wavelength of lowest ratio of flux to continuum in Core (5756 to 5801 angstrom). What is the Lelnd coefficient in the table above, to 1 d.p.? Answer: 5799.5 angstrom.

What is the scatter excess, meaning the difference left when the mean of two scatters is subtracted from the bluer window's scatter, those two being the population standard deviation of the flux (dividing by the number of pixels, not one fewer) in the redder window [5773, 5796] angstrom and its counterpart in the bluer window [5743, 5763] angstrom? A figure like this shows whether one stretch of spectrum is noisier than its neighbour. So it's 0.23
